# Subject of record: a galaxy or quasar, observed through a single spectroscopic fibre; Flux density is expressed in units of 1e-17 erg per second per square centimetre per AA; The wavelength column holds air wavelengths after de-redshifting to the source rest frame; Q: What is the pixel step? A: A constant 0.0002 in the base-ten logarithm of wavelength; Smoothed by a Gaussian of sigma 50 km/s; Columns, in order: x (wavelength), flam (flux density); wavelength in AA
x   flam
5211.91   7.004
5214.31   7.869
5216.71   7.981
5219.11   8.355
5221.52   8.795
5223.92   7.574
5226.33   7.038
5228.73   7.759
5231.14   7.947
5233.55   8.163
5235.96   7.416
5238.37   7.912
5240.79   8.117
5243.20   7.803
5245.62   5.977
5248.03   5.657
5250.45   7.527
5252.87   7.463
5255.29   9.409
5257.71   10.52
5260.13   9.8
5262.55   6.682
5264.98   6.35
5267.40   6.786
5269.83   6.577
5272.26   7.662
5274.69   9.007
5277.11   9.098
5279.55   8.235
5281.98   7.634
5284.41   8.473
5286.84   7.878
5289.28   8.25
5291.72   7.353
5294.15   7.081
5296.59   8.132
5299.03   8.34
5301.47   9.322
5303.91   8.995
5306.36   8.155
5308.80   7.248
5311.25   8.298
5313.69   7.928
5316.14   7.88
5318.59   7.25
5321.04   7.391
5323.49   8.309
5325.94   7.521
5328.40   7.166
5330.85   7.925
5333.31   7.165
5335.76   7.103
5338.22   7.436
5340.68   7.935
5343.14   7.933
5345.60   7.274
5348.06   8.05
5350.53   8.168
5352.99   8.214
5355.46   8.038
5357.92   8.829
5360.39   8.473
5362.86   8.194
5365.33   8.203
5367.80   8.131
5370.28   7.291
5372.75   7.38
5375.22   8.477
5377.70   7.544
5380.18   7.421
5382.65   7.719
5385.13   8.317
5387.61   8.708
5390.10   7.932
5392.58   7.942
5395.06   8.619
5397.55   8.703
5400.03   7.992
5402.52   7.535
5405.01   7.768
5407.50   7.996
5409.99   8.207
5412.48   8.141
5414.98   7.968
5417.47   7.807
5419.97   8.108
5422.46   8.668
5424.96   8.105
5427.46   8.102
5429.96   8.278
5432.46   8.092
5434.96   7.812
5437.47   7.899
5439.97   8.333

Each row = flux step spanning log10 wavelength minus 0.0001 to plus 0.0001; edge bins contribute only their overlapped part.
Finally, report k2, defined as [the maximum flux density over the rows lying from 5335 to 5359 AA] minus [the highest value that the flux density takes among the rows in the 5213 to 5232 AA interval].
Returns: 0.0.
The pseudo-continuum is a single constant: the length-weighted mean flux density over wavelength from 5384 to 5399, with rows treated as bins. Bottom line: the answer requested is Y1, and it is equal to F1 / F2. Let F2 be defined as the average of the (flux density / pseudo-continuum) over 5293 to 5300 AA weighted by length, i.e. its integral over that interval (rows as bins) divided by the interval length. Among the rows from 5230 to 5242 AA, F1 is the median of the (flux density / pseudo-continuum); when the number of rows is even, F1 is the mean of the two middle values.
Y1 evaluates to 1.01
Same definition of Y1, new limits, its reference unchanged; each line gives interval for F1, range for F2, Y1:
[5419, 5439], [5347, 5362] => 0.98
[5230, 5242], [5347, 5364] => 0.96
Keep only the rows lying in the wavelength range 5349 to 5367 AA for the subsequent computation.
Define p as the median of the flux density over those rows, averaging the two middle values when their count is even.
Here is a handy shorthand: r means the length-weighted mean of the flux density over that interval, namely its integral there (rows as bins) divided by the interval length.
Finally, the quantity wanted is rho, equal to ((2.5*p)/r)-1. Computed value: 1.473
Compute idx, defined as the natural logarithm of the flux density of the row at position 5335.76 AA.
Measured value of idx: 1.96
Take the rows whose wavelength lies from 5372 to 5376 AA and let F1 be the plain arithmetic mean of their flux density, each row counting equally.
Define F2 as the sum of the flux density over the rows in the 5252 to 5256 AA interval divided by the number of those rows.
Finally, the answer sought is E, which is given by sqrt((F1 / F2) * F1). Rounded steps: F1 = 7.93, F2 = 8.44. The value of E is 2.73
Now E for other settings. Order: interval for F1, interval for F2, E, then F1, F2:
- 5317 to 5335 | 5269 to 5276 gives 2.71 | 7.53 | 7.75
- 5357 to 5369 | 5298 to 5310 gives 2.88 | 8.37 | 8.41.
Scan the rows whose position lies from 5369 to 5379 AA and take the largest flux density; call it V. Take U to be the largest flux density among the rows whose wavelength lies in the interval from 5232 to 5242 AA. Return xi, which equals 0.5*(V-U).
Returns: 0.16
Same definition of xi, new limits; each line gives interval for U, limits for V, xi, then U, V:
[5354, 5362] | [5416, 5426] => -0.08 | 8.829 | 8.668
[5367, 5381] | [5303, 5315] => 0.26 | 8.477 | 8.995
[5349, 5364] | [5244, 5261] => 0.85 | 8.829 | 10.52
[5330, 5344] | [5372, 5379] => 0.27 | 7.935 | 8.477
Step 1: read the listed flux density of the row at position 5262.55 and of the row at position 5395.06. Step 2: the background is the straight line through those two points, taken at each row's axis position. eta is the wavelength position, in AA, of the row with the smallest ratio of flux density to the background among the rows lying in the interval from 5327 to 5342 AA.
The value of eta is 5335.76 AA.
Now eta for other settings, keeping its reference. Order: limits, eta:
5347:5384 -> 5370.28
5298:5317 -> 5308.80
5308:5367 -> 5335.76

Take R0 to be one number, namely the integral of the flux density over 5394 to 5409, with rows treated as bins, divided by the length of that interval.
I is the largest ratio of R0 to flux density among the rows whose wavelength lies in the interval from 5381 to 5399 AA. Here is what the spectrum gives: 1.05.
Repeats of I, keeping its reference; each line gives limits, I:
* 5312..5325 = 1.12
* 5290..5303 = 1.14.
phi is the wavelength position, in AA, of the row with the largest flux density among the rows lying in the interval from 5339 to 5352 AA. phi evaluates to 5350.53 AA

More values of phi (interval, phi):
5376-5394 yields 5387.61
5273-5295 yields 5277.11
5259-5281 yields 5260.13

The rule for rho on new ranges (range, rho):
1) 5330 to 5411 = 1.511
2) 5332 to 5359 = 1.534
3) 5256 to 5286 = 1.456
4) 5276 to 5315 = 1.515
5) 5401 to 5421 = 1.514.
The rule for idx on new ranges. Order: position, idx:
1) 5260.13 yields 2.28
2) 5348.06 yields 2.09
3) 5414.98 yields 2.08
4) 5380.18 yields 2.00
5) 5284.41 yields 2.14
